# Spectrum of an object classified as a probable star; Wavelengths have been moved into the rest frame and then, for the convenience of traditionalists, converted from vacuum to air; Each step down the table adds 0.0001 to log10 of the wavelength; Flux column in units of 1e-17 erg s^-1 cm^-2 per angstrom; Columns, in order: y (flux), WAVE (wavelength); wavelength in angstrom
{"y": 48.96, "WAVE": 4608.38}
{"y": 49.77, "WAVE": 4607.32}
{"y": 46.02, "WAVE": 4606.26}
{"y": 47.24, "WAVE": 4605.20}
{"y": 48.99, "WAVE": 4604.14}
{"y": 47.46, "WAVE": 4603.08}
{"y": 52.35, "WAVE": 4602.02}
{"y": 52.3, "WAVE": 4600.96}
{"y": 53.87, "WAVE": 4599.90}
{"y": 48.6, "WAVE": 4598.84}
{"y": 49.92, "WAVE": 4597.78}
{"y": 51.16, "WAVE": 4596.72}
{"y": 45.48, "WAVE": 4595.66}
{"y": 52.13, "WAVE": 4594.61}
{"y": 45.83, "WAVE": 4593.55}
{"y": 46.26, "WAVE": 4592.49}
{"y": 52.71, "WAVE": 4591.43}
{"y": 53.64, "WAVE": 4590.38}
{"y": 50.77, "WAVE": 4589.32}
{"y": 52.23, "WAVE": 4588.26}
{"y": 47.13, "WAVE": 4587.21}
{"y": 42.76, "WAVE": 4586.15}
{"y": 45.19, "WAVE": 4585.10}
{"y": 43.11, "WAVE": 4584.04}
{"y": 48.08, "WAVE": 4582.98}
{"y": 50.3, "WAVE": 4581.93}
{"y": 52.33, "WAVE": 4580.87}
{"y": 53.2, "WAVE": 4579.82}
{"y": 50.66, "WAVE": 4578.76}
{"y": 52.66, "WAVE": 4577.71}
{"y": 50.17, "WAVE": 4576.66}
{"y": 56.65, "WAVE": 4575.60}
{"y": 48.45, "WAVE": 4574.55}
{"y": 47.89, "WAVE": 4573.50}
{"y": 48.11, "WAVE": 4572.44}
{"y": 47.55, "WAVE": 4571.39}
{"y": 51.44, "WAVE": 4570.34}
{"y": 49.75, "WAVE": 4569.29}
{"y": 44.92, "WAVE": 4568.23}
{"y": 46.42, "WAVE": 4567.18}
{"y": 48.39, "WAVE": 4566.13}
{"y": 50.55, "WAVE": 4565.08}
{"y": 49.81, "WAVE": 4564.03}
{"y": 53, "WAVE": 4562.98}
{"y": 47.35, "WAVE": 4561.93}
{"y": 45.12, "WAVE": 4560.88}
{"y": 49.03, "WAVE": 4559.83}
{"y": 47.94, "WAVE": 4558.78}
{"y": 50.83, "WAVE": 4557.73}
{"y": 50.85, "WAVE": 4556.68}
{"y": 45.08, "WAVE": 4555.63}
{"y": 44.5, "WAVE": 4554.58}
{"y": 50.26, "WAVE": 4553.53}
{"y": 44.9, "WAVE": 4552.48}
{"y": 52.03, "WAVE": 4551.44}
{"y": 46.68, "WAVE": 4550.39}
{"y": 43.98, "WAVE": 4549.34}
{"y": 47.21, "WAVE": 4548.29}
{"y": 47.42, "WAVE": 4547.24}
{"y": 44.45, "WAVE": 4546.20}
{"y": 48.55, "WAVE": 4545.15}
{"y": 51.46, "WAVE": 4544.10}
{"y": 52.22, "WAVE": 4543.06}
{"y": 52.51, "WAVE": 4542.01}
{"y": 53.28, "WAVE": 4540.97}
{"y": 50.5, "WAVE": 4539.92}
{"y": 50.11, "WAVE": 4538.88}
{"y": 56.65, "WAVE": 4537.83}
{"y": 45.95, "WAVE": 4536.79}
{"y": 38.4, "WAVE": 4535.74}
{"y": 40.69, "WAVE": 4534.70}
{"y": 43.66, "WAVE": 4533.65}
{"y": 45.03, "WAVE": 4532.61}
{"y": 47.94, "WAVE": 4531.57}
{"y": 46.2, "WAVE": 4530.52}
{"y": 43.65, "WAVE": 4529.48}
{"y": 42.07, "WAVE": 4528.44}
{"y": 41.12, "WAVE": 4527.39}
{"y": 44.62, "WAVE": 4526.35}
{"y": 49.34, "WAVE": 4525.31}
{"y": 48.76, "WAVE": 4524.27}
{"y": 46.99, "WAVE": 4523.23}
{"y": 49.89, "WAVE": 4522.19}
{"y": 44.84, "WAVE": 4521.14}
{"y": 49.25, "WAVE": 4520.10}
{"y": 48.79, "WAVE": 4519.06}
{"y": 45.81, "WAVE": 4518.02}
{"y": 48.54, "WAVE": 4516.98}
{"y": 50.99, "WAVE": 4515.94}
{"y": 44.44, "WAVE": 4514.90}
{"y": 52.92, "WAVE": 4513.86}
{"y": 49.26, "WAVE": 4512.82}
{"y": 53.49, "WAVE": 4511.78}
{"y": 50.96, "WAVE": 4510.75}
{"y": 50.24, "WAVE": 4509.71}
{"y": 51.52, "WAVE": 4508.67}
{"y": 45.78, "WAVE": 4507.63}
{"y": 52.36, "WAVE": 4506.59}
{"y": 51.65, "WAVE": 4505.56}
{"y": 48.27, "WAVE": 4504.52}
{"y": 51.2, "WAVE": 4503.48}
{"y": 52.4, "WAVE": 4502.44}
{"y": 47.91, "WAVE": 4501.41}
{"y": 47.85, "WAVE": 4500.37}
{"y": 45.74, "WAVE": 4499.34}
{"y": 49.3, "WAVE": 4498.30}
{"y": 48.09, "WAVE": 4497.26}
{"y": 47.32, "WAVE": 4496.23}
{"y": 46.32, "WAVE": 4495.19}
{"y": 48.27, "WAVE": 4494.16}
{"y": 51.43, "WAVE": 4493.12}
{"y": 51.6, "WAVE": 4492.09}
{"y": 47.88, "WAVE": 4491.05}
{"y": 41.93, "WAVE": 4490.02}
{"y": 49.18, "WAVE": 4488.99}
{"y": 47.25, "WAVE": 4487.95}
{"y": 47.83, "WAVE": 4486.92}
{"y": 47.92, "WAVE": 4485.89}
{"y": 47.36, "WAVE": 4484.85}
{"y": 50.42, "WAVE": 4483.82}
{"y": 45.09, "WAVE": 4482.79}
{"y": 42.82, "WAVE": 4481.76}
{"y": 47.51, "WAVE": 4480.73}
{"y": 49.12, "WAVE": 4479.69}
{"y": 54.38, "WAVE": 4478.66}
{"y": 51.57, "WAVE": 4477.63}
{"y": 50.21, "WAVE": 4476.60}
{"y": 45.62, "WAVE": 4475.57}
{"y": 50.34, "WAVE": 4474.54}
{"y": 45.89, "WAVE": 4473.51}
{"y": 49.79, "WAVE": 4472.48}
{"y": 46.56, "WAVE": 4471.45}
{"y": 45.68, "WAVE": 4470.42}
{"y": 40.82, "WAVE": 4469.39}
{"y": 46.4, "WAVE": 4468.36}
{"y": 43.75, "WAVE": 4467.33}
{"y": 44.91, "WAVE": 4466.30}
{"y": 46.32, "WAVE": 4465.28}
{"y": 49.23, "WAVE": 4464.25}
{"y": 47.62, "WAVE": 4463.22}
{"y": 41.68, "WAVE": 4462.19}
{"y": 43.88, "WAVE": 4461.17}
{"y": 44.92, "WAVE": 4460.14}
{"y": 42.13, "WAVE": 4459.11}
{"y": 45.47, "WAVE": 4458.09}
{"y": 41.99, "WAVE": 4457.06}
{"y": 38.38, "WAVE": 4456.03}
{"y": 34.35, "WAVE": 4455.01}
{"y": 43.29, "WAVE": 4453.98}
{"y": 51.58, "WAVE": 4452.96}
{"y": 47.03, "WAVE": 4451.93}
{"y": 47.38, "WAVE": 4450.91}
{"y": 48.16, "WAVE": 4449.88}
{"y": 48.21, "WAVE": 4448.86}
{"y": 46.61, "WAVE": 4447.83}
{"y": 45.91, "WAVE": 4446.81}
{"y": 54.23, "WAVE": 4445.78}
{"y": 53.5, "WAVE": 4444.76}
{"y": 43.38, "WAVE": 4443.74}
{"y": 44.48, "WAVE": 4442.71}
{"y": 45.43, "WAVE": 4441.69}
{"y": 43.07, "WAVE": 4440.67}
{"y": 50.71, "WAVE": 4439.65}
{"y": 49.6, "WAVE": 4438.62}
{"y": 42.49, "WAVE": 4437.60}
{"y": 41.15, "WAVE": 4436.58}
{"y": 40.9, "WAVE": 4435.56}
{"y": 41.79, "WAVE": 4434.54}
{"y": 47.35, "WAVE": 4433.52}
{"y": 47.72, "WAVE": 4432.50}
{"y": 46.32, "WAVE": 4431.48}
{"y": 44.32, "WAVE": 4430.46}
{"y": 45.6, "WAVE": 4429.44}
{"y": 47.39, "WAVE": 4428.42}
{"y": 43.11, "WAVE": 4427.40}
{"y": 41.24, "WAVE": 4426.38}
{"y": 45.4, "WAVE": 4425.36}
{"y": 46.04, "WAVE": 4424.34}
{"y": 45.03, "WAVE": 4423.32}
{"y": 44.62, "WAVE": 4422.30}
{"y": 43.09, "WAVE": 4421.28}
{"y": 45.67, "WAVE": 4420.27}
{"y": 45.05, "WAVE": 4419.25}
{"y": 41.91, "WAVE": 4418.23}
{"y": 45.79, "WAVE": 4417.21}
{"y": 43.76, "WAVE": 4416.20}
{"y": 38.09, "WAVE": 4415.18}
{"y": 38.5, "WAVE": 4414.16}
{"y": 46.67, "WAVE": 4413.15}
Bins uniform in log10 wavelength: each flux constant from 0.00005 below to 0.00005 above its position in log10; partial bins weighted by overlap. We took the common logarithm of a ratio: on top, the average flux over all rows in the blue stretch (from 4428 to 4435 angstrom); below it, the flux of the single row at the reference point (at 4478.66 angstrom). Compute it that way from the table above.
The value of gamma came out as -0.075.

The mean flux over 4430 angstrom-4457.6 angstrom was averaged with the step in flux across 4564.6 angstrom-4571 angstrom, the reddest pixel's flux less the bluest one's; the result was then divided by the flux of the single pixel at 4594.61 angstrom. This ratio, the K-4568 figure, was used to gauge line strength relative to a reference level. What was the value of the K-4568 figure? 0.445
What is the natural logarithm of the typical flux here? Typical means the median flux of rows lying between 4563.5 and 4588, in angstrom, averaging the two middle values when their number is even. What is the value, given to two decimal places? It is 3.88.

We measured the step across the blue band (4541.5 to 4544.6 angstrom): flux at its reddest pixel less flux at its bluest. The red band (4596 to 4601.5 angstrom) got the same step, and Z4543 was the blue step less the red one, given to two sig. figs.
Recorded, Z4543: -2.2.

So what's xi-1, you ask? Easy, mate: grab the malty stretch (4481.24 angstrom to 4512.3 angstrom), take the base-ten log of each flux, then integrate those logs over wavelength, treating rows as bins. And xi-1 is 52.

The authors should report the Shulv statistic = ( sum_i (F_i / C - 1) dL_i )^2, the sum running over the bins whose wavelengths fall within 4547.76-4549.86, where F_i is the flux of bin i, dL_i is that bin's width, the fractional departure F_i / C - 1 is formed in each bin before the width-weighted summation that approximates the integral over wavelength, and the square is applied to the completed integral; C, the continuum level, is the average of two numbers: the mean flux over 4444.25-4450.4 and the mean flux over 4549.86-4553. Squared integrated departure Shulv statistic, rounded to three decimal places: 0.017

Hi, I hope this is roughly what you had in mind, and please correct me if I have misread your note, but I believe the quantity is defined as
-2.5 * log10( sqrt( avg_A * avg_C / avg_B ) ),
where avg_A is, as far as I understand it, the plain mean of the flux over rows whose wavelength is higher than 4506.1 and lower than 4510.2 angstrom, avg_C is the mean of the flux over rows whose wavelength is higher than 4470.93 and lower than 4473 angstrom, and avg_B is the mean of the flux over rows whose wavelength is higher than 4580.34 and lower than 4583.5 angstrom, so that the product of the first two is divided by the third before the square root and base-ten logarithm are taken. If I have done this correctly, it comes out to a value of -2.10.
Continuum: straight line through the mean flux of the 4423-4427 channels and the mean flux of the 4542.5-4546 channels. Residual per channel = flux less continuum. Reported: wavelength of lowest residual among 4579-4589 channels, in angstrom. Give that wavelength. 4586.15 angstrom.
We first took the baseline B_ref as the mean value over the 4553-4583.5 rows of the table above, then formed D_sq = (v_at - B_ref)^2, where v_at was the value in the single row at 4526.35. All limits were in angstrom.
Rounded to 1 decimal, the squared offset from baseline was 22.4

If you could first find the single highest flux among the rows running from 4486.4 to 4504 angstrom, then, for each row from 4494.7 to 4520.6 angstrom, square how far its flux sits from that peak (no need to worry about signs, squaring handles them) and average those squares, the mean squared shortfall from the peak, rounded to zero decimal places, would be 16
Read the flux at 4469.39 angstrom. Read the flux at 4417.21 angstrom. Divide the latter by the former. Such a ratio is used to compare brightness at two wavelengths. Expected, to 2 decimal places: 1.12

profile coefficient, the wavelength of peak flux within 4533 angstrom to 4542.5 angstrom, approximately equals 4537.83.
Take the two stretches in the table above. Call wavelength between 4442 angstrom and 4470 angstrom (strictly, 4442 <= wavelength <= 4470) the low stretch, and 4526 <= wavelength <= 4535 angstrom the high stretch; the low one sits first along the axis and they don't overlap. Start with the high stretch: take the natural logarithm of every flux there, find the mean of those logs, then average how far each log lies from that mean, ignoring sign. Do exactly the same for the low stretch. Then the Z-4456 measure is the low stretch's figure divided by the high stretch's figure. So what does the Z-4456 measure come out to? 1.7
